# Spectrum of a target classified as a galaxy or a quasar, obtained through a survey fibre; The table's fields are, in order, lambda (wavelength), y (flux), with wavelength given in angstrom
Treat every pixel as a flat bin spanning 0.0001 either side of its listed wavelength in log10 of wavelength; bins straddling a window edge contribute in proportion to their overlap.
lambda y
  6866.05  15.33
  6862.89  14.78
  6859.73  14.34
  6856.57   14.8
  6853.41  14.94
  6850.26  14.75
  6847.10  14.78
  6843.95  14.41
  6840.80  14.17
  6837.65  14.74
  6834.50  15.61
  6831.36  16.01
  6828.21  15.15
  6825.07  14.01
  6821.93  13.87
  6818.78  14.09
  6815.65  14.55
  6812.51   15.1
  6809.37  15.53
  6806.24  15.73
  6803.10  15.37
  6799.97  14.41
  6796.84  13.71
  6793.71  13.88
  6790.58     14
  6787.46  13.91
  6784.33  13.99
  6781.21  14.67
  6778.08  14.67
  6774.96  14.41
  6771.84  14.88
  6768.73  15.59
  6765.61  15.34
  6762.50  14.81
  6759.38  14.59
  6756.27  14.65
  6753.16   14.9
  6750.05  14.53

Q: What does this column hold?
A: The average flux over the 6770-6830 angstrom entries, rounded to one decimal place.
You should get 14.5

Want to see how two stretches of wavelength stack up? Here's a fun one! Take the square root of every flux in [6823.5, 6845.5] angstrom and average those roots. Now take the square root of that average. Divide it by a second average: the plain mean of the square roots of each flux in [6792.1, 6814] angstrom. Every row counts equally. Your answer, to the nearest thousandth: 0.510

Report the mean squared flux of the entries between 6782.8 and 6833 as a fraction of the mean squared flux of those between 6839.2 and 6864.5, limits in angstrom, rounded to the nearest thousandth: 0.997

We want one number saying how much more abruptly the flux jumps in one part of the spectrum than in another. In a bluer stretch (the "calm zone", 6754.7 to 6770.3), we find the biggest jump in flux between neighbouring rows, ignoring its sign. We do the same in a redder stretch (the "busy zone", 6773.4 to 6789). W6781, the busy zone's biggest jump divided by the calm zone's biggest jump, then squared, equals 1.6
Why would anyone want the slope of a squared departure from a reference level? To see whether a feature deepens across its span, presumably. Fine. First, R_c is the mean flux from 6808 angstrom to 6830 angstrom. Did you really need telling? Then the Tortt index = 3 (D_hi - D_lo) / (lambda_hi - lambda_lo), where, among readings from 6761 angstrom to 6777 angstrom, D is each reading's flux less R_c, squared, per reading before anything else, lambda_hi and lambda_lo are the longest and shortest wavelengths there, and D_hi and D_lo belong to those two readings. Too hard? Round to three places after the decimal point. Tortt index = 0.001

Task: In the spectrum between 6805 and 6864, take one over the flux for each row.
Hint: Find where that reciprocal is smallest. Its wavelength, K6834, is 6831.36 angstrom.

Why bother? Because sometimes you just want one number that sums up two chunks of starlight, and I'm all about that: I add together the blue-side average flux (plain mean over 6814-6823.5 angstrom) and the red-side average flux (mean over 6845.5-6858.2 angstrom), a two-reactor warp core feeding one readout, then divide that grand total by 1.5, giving 19.3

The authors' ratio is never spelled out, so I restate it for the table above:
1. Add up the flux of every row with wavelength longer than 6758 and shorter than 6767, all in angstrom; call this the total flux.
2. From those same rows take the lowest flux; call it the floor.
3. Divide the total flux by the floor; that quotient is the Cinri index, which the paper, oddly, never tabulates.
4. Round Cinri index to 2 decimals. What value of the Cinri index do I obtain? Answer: 3.07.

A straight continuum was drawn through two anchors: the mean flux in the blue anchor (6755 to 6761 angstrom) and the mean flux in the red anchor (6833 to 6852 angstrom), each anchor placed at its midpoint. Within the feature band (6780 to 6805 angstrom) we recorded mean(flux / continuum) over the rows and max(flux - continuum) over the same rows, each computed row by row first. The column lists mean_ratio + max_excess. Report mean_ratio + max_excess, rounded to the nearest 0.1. 1.7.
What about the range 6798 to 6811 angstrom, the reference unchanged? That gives 2.1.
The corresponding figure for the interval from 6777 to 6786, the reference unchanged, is 1.0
